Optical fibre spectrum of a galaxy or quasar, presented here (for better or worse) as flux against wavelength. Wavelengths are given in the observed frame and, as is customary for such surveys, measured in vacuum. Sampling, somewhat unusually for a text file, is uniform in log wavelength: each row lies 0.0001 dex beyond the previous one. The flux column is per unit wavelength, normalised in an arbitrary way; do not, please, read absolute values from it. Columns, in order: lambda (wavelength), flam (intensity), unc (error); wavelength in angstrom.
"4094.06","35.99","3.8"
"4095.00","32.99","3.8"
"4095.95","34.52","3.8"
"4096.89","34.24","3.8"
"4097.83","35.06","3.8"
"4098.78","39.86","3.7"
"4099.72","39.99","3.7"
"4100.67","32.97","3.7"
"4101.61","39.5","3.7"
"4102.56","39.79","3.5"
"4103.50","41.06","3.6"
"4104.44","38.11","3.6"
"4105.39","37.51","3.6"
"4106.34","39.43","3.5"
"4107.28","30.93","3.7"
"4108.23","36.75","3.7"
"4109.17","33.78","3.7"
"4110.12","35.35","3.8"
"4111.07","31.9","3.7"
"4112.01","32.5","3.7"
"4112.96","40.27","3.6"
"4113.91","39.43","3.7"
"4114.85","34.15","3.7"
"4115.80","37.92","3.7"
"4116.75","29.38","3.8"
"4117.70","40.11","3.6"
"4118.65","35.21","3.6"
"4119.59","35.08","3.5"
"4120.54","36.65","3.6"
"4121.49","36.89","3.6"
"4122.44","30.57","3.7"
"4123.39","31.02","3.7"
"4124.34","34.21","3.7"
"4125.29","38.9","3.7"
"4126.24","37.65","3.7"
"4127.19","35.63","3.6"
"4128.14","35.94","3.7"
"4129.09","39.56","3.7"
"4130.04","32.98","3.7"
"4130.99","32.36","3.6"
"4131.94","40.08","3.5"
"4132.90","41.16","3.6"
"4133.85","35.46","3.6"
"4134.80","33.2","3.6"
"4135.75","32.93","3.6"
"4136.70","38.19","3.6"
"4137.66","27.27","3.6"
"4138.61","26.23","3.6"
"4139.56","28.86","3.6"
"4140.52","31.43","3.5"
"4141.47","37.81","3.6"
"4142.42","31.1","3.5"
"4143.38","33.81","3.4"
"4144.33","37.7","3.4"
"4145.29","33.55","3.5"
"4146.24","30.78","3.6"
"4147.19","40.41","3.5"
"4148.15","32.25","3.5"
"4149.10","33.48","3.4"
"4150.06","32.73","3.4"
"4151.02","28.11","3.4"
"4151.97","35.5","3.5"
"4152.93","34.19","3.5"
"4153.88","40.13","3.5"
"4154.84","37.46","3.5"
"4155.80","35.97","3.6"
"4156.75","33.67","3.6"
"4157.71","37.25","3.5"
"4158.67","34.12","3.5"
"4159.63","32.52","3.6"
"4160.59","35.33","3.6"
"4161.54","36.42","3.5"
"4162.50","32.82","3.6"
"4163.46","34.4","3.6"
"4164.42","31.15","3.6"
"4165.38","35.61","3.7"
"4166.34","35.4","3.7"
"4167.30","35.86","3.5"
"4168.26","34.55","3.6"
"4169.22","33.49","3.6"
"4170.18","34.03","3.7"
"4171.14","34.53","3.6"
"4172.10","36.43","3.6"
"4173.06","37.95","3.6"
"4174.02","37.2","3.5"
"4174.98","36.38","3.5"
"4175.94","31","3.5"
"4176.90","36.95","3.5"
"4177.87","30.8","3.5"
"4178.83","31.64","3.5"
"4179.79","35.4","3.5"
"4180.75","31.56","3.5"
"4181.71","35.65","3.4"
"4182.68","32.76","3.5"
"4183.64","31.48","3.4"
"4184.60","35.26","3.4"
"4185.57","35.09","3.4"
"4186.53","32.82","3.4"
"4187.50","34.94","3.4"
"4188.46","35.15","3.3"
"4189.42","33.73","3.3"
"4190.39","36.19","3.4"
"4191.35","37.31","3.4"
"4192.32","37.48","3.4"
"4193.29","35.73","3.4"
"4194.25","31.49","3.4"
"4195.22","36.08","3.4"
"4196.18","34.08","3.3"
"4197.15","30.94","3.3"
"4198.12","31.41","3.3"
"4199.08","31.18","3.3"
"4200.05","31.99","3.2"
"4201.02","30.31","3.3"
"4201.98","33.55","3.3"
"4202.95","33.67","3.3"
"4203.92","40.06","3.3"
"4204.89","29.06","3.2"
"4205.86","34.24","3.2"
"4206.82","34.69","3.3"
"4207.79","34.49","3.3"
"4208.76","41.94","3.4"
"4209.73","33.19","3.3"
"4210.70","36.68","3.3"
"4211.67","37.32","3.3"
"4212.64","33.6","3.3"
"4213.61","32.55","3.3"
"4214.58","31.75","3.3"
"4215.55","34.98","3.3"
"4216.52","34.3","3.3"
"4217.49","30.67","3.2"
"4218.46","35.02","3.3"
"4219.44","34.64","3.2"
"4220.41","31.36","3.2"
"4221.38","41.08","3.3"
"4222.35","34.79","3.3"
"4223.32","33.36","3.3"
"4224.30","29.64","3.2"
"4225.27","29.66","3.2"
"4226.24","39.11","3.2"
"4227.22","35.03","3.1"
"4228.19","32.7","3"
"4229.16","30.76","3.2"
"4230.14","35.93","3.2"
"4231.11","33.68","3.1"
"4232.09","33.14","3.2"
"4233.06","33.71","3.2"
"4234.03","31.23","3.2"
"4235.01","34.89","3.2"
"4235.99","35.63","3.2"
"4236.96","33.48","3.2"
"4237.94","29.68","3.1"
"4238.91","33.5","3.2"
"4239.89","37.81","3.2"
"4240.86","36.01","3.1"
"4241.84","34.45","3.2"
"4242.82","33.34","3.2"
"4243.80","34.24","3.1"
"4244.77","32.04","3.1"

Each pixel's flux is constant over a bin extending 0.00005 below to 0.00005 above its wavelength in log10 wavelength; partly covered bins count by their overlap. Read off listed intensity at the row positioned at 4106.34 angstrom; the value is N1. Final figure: 39.43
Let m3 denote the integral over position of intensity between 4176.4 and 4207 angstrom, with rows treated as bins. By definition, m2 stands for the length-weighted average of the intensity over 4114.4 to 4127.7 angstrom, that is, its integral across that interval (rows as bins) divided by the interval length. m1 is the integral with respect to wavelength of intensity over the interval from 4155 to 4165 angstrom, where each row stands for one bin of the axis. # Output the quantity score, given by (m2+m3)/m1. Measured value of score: 3.1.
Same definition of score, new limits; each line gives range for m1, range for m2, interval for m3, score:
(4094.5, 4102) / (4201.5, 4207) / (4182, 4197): 2.0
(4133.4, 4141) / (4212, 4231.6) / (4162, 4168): 1.0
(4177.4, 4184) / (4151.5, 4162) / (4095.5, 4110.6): 2.7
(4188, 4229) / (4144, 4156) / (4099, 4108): 0.3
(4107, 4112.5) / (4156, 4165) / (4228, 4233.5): 1.2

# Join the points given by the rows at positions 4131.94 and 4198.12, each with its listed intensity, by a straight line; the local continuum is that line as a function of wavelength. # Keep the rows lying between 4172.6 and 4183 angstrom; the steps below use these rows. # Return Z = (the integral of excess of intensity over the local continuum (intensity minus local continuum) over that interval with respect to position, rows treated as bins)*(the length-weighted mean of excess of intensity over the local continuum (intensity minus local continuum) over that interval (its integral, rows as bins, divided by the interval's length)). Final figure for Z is 1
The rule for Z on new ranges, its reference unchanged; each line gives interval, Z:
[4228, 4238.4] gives 422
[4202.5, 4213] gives 288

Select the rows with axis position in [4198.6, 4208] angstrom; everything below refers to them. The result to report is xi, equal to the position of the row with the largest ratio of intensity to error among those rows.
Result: 4203.92 angstrom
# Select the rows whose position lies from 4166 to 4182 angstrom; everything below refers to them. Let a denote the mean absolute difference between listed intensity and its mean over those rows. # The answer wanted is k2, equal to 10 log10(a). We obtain 2.6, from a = 1.82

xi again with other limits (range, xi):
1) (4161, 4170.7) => 4161.54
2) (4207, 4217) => 4208.76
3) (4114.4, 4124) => 4117.70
